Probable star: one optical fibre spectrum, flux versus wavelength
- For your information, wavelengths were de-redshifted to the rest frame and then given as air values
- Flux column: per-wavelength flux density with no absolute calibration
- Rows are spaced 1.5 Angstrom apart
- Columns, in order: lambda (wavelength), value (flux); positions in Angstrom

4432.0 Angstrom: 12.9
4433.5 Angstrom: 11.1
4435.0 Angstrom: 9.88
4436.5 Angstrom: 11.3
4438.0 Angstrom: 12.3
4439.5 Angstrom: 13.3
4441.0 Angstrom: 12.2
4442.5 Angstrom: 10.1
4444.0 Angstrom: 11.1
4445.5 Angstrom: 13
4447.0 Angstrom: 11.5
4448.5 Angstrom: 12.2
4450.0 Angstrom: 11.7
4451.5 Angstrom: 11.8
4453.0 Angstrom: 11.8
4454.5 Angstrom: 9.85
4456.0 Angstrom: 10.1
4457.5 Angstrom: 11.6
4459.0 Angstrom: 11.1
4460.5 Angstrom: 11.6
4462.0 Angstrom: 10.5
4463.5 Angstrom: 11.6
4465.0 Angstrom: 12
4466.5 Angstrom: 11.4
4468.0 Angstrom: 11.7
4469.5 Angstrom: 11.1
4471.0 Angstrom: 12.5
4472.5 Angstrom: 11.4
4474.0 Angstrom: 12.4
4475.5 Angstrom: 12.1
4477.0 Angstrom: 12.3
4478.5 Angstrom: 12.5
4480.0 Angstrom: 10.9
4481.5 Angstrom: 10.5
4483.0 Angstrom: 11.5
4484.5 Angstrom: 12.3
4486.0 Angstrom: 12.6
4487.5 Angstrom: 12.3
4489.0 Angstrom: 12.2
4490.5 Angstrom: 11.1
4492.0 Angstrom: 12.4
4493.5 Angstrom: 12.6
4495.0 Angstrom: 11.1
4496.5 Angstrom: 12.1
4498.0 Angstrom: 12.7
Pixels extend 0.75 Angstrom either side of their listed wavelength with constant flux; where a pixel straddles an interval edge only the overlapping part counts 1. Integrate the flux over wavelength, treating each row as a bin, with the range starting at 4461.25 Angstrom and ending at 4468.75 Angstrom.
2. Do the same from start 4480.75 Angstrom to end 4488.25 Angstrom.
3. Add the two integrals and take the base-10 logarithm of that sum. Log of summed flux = 2.24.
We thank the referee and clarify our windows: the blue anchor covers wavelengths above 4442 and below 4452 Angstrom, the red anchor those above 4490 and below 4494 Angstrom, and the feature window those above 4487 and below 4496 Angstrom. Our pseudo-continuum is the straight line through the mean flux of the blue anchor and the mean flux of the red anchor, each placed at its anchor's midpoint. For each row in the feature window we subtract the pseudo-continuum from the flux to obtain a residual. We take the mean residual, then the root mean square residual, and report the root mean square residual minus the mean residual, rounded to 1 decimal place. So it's 0.7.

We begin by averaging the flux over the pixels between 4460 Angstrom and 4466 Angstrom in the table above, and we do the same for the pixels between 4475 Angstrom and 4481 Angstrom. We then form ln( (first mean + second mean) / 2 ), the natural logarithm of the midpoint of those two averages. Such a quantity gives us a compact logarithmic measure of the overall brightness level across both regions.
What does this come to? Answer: 2.46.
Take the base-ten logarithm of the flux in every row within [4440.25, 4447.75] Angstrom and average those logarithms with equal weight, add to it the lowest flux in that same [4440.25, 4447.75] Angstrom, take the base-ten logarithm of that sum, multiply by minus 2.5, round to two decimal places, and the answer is -2.62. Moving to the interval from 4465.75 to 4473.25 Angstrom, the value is -2.71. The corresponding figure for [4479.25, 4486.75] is -2.66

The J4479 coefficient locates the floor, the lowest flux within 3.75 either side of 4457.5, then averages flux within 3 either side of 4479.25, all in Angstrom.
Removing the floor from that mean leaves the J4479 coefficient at 1.7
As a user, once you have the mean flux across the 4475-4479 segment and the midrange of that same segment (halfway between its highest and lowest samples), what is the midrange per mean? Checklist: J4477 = 1.00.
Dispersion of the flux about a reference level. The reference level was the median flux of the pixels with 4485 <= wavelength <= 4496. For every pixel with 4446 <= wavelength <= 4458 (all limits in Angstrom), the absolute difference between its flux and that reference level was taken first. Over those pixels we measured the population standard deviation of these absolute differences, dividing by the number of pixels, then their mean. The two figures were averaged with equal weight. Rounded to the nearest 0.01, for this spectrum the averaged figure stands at 0.89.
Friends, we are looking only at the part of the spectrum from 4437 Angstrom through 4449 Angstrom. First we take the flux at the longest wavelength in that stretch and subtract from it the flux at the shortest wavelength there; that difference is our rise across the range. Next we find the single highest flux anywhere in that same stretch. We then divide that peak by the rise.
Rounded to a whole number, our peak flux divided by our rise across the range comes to -133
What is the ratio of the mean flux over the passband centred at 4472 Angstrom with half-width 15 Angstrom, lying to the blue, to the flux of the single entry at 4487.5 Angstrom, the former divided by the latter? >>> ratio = 0.95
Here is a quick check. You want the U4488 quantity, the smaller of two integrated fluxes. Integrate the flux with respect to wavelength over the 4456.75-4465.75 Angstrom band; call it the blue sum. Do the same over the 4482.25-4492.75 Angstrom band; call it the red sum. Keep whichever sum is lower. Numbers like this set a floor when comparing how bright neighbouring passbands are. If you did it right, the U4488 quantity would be 103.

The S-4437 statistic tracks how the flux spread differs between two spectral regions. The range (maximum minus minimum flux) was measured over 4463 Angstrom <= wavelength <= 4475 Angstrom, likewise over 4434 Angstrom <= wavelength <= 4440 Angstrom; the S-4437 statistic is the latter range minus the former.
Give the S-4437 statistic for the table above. 2.0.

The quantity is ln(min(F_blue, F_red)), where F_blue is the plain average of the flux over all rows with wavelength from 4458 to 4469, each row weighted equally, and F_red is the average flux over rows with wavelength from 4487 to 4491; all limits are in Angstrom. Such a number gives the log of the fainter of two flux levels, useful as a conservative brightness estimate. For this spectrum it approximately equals 2.43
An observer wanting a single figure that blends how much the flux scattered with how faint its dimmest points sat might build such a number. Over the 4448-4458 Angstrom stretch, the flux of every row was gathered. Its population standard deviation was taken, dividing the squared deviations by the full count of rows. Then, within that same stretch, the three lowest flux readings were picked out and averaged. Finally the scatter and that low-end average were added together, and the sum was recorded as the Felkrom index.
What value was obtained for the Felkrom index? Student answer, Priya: 11.4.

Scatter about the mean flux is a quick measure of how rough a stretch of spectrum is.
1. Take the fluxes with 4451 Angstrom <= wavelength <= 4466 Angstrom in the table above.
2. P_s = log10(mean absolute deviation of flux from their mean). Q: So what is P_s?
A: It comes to -0.19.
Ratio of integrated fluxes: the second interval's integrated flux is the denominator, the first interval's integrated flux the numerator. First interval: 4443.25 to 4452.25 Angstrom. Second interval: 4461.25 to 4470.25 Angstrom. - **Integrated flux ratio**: 1.04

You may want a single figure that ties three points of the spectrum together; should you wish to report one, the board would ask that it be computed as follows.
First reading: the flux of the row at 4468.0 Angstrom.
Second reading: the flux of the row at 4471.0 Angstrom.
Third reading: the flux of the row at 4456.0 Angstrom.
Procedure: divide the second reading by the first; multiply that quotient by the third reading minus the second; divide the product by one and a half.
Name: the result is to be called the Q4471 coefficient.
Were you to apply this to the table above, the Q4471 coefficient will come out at -1.7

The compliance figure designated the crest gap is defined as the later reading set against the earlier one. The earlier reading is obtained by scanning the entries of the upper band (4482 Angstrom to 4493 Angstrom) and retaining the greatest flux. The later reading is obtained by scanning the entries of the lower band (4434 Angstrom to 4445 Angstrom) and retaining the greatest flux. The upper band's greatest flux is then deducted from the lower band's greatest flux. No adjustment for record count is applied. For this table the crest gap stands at 0.7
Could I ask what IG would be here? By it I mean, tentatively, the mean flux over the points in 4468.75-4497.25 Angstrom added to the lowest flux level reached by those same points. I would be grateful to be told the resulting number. 22.4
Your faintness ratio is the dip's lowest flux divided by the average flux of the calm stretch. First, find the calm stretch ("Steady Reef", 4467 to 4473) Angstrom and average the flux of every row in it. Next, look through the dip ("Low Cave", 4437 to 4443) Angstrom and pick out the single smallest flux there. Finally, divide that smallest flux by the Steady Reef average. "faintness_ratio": 0.87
